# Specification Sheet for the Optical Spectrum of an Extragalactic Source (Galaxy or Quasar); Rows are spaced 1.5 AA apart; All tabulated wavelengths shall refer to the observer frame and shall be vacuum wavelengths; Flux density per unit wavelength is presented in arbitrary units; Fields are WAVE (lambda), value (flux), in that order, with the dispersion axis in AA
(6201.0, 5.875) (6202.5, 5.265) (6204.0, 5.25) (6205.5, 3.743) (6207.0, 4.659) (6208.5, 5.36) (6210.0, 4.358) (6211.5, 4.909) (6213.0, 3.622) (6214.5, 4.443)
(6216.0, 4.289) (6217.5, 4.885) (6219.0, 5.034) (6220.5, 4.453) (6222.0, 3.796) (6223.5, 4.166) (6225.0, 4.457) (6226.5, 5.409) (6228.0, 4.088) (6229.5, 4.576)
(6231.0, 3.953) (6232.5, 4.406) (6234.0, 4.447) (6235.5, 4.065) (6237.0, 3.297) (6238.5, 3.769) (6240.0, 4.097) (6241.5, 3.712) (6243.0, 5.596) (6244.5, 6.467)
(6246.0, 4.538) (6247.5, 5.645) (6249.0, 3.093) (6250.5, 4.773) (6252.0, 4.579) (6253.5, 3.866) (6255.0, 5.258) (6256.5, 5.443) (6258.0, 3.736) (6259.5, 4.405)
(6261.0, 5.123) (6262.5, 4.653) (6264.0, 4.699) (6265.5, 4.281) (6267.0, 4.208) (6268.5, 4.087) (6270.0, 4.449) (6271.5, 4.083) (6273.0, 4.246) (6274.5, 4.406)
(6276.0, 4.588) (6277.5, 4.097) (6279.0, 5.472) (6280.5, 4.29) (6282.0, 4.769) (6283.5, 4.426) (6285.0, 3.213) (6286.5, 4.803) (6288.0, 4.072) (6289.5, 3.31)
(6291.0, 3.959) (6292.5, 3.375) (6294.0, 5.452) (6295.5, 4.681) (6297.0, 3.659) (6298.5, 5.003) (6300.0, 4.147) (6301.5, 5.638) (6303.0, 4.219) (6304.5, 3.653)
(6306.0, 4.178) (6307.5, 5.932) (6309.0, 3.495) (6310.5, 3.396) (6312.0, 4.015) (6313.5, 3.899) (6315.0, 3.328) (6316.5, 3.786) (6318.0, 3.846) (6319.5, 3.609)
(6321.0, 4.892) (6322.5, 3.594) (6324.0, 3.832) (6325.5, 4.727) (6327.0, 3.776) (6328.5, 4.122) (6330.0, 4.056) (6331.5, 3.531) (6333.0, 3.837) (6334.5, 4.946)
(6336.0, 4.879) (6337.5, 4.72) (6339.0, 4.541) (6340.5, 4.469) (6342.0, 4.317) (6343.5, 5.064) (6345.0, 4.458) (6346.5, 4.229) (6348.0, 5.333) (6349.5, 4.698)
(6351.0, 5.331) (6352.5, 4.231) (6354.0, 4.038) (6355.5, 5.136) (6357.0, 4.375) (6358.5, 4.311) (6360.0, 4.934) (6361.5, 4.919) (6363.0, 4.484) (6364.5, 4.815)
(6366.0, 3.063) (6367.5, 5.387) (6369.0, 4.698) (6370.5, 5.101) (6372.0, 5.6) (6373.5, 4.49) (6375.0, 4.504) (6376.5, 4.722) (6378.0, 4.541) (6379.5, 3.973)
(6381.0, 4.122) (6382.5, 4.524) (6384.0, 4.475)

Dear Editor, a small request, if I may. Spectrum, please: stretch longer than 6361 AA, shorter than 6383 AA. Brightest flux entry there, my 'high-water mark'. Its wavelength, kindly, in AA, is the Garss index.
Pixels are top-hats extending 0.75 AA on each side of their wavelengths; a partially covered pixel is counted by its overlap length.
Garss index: 6372.0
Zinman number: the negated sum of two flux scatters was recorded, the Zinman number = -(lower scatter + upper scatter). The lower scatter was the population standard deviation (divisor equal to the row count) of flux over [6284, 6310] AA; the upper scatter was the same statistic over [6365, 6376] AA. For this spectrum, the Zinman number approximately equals -1.6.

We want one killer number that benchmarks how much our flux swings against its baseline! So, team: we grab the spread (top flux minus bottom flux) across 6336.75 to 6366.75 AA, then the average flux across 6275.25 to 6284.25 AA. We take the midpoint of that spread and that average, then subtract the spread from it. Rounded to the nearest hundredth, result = 1.17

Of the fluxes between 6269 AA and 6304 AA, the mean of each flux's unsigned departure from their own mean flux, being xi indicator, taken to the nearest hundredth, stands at 0.49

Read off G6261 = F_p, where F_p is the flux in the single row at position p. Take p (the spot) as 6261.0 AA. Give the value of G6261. 5.123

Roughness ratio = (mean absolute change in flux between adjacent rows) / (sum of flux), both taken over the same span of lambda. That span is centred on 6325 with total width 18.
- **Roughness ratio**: 0.0118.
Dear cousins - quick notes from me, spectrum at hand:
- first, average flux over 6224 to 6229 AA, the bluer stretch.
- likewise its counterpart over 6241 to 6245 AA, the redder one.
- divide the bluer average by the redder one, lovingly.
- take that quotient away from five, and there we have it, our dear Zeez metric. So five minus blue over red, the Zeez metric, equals 4.12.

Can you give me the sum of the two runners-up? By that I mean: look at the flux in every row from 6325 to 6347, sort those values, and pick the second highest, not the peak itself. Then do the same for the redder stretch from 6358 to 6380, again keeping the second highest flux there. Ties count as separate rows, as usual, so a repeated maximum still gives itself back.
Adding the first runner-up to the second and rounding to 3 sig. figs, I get 10.3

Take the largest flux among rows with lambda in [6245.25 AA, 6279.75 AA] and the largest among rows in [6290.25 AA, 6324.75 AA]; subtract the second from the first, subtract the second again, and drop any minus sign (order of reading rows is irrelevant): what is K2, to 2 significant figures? 6.2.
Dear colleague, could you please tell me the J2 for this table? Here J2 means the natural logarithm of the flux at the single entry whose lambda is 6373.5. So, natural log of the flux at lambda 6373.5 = 1.50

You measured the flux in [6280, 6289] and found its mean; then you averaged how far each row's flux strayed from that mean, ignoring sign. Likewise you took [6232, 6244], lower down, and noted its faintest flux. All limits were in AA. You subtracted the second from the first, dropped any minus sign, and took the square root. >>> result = 1.70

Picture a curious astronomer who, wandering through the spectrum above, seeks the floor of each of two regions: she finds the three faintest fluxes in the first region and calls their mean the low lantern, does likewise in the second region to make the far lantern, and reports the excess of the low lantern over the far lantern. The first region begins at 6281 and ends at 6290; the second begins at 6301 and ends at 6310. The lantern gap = -0.2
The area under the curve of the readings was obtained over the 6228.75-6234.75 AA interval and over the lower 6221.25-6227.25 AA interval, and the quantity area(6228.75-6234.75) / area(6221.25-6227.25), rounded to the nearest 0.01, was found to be 0.97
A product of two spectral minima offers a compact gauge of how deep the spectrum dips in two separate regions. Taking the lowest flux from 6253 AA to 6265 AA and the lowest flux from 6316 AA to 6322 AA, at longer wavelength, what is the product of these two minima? 13.5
